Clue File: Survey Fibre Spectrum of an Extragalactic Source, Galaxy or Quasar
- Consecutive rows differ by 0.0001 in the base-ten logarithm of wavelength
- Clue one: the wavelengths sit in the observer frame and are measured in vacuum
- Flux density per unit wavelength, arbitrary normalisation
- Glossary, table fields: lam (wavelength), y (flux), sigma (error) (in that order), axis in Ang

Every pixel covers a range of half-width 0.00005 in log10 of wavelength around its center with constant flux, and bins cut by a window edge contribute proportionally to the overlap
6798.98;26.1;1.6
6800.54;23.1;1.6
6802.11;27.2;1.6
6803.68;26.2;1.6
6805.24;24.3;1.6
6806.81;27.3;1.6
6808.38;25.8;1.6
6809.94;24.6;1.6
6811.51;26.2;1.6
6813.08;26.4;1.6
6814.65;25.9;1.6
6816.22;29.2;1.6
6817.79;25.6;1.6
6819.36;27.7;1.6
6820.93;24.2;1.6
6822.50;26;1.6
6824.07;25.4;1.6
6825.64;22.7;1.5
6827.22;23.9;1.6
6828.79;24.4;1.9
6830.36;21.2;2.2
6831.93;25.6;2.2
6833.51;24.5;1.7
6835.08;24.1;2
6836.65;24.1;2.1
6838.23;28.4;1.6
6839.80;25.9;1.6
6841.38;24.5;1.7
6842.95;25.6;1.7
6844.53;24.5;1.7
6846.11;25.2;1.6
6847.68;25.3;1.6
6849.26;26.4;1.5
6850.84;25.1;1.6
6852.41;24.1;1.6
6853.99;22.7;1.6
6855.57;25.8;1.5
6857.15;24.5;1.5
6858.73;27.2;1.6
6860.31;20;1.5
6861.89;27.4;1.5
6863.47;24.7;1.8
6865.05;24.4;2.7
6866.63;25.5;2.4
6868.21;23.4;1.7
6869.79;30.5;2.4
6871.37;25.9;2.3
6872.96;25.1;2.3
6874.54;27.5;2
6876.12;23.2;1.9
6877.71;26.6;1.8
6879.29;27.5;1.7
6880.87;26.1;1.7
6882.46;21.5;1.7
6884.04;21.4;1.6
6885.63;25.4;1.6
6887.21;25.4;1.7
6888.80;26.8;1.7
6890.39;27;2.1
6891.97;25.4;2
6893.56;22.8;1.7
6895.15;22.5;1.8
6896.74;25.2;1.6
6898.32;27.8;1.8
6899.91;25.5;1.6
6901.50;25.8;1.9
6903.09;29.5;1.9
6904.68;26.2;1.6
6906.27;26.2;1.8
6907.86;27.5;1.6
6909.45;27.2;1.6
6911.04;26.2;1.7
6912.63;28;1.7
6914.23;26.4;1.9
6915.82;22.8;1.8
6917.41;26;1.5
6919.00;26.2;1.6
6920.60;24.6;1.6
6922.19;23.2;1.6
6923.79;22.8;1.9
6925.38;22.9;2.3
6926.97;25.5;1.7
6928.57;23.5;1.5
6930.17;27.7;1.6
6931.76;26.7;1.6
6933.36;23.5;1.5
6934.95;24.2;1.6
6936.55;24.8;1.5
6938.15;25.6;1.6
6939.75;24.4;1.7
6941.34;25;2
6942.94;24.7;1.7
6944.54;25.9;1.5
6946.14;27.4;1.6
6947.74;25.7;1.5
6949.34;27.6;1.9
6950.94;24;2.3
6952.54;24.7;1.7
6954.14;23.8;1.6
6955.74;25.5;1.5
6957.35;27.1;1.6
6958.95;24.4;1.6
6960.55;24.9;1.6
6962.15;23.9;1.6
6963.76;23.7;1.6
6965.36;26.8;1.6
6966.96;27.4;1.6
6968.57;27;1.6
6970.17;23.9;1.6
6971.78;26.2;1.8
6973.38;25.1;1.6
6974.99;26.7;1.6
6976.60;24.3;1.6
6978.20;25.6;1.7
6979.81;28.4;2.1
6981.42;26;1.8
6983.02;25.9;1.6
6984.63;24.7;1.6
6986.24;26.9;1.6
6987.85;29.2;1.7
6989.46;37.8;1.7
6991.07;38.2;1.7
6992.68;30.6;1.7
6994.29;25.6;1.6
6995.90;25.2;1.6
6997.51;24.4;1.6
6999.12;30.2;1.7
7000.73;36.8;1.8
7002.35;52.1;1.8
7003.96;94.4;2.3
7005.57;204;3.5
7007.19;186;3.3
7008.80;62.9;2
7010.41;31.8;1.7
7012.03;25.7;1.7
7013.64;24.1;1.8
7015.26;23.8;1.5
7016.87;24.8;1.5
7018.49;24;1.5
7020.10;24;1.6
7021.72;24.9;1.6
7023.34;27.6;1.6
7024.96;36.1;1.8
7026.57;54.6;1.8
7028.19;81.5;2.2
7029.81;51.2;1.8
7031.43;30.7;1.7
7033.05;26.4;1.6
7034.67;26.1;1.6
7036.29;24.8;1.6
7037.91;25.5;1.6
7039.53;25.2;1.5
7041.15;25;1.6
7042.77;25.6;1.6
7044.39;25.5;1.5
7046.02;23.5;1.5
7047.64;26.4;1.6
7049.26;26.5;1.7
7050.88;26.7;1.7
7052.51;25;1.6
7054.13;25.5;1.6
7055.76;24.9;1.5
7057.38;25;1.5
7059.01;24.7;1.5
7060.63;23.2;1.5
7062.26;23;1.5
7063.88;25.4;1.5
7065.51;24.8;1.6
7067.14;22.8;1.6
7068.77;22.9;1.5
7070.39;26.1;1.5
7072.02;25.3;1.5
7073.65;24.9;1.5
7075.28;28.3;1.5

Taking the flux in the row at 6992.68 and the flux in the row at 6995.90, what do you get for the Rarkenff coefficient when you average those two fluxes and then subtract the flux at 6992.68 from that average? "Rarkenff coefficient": -2.7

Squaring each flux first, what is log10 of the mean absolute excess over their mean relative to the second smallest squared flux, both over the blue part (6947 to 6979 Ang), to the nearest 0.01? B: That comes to -0.99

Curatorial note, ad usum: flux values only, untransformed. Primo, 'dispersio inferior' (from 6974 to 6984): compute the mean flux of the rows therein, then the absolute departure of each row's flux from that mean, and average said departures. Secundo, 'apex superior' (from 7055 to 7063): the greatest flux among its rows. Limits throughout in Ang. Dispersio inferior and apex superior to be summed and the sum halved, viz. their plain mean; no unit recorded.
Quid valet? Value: 13.0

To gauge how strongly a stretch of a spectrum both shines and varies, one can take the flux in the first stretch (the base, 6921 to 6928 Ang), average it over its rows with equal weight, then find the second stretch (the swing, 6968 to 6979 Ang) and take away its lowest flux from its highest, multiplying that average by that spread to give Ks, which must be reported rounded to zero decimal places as 73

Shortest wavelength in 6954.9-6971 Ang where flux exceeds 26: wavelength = 6957.35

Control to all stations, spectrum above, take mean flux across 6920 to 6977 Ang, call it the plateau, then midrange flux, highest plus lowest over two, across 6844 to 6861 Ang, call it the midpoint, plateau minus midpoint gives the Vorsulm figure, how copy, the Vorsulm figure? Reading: 1.5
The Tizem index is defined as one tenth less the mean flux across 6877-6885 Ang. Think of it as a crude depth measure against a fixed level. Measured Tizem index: -24.5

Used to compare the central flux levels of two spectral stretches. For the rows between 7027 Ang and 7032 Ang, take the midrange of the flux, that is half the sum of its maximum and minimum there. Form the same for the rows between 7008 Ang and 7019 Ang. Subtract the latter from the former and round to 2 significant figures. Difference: 13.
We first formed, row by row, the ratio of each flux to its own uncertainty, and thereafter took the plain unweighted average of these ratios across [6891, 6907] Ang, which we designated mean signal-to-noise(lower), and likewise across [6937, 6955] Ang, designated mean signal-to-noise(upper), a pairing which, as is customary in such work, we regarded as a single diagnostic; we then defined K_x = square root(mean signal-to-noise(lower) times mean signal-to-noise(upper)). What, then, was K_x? 14.7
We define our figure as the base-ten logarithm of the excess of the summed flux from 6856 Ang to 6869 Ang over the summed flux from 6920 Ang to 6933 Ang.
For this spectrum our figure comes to -0.70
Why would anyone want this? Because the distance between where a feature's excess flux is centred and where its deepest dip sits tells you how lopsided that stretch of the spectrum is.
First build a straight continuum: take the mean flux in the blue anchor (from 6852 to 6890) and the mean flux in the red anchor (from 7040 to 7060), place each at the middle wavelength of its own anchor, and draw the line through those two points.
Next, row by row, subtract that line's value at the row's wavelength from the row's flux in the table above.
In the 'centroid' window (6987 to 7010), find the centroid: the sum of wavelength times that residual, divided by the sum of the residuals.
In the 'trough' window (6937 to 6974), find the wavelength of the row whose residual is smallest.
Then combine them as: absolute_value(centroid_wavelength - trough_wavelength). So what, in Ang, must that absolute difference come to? 41.0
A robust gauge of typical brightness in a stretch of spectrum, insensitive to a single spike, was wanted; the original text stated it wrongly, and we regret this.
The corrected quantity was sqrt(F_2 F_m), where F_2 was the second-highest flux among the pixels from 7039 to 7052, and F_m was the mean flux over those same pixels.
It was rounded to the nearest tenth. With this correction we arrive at 26.0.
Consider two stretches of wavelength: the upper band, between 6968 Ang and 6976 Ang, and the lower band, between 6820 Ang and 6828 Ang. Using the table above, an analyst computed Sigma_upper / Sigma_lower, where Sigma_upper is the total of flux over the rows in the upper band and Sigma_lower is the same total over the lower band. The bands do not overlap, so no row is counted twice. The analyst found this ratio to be 1.1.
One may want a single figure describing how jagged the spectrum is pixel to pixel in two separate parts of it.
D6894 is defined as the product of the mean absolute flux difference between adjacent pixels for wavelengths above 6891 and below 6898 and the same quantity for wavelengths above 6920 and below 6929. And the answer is 2.4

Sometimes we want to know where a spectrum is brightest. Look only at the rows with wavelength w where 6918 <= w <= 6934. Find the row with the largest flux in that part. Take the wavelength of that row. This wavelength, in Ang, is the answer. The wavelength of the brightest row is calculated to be 6930.17 Ang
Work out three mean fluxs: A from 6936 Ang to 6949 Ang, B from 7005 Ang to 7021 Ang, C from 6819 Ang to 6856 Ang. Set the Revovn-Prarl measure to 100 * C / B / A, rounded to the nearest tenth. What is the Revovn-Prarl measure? 1.6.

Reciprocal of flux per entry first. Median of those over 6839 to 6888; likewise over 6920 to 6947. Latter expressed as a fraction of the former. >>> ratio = 1.02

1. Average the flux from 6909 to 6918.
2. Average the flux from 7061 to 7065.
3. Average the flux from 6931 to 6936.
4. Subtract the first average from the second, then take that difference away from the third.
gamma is 27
